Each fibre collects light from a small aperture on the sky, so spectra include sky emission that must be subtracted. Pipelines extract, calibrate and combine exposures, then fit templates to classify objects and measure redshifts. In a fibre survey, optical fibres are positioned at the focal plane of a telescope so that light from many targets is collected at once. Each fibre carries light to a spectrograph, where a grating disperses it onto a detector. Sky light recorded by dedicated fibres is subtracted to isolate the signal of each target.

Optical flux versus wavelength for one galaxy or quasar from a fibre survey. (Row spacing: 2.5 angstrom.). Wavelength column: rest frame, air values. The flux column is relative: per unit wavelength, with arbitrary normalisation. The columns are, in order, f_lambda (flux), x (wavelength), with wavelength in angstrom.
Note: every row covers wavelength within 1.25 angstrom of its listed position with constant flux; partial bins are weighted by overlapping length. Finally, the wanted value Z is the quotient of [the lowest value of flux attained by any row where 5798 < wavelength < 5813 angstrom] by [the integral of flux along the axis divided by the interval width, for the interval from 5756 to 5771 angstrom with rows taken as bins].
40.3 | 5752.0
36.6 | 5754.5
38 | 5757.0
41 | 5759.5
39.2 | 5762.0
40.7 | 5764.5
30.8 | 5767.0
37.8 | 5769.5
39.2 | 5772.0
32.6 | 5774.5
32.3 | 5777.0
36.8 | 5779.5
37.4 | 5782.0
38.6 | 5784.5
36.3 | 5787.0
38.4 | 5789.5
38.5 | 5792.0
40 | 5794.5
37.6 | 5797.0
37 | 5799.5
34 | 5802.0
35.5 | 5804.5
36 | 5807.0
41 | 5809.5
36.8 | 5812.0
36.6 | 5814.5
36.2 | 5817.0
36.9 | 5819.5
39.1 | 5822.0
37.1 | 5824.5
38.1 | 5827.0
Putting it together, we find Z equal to 0.896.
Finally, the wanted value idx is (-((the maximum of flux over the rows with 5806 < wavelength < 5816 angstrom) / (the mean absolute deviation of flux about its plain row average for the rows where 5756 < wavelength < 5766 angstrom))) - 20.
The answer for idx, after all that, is -56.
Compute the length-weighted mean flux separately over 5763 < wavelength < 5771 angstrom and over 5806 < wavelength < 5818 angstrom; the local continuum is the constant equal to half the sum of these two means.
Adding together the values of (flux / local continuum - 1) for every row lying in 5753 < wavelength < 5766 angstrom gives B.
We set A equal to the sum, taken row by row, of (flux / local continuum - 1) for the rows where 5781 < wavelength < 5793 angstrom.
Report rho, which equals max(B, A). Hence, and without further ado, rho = 0.29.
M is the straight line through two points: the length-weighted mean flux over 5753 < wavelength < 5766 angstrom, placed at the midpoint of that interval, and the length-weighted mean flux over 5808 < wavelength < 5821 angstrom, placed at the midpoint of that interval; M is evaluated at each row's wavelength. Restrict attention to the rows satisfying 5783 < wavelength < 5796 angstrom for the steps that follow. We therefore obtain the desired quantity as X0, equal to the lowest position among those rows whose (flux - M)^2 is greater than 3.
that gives 5787.0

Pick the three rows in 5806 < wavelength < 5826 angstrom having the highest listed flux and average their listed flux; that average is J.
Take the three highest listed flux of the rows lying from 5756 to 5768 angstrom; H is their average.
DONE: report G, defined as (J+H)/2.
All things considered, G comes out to 39.7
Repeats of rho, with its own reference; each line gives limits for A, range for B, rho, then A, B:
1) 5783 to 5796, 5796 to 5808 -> 0.19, 0.19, -0.13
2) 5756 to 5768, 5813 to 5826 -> 0.13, 0.13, 0.03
